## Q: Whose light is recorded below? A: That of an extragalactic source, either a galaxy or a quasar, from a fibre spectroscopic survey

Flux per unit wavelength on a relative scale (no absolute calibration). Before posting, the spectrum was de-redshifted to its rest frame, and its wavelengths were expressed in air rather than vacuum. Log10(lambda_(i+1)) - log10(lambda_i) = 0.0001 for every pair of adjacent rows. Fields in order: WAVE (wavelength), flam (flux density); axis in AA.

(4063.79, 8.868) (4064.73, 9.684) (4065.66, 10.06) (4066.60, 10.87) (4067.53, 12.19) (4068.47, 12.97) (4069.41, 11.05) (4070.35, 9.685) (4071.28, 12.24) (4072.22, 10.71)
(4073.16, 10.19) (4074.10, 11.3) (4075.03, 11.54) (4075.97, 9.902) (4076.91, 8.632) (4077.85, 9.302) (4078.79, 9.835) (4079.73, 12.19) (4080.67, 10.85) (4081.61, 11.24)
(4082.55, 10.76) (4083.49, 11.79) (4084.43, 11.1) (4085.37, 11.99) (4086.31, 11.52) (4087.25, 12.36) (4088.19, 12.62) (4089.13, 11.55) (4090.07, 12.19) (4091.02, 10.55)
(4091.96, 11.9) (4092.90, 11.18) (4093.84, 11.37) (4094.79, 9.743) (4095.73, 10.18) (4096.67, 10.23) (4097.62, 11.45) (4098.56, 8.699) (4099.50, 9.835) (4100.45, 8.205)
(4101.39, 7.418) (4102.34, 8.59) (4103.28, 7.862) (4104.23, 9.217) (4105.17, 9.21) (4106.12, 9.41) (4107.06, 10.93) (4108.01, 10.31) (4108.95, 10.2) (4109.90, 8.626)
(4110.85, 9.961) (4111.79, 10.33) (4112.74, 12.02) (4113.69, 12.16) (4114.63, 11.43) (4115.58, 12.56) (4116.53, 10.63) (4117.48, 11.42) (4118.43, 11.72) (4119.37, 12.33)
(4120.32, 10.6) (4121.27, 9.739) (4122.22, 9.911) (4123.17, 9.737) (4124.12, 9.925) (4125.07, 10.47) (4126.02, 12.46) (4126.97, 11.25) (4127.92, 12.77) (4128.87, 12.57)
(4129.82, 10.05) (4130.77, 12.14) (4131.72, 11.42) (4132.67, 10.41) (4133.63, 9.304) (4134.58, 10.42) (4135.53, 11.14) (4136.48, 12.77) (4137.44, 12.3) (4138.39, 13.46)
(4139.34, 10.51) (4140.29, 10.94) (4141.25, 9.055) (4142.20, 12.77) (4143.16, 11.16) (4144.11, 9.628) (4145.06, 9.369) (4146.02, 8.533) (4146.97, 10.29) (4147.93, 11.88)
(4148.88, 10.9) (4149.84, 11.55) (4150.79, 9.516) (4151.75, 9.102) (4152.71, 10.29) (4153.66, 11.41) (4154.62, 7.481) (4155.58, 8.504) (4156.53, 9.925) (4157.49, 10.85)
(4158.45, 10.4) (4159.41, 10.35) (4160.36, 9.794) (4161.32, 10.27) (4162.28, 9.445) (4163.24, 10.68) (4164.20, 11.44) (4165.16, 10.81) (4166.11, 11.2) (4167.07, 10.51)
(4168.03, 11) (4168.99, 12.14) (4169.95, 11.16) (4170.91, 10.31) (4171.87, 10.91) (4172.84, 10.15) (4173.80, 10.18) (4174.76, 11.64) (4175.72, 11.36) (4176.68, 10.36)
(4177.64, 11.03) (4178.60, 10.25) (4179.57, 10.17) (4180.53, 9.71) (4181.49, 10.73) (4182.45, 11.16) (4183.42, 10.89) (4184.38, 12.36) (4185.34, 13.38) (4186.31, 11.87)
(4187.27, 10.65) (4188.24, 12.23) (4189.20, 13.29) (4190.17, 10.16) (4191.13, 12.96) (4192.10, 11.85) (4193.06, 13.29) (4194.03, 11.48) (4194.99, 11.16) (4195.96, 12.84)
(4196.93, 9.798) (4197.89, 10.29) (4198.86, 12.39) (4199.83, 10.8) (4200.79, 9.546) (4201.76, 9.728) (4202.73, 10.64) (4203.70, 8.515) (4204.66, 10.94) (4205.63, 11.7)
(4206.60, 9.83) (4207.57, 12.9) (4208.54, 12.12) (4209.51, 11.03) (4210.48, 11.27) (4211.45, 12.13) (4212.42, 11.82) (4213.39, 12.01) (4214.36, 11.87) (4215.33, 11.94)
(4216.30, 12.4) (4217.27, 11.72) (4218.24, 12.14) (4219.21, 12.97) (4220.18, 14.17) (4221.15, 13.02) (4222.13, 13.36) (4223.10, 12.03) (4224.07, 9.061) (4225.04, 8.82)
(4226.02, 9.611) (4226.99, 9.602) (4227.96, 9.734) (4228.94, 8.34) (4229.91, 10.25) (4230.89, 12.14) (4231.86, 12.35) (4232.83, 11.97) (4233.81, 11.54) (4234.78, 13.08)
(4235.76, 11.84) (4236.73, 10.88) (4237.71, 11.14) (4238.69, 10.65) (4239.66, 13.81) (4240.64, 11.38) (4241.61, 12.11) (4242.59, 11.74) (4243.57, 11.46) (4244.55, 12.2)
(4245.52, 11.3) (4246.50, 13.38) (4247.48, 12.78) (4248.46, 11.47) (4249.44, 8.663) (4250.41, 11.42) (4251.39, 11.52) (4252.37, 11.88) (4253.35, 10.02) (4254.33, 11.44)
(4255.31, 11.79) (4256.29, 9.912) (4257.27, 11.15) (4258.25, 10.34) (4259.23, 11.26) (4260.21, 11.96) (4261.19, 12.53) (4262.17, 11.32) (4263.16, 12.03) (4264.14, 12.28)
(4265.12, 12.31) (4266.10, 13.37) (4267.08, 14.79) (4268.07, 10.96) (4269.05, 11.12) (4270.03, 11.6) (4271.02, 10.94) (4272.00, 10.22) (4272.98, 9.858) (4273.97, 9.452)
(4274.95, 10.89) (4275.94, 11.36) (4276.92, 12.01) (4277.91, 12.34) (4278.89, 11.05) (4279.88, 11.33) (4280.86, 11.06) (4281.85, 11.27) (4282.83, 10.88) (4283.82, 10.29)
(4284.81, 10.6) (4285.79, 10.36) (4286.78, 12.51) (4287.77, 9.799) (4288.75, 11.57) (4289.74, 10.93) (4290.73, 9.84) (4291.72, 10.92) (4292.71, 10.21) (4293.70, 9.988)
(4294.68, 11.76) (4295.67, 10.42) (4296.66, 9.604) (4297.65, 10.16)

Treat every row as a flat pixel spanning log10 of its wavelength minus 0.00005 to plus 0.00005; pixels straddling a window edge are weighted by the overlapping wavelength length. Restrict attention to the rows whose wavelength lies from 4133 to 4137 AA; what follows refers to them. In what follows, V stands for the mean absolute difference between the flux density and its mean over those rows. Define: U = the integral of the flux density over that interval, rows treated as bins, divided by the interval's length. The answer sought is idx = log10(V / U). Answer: -1.0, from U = 10.9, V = 1.0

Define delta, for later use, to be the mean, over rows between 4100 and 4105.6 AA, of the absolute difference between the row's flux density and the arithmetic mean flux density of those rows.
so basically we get 0.59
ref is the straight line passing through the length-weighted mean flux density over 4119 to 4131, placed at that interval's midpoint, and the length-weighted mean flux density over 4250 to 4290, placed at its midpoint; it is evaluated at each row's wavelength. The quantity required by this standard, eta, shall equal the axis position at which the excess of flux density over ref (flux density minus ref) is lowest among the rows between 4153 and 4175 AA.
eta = 4154.62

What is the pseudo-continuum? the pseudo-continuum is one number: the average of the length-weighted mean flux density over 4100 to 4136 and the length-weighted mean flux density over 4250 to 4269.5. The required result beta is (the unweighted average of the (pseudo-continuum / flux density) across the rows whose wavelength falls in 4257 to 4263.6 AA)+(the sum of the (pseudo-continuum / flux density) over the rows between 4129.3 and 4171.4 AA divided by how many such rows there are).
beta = 2.03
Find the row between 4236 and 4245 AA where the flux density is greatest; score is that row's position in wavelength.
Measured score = 4239.66 AA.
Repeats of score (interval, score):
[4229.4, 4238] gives 4234.78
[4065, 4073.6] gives 4068.47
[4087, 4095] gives 4088.19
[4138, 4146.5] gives 4138.39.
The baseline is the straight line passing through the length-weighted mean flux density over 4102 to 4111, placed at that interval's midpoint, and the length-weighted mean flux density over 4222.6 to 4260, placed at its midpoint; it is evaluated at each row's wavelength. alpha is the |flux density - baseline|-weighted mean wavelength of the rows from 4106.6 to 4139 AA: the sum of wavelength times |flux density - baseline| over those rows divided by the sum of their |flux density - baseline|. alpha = 4123.9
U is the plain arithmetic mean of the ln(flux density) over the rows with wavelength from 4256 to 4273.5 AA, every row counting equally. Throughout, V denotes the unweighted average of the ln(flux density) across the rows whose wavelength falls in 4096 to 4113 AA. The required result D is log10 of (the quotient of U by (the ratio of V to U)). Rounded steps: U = 2.44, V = 2.25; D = 0.42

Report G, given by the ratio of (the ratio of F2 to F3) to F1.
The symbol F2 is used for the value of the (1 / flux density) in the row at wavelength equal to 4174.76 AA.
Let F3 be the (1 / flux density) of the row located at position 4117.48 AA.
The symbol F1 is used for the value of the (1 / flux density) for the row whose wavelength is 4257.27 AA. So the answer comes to 10.9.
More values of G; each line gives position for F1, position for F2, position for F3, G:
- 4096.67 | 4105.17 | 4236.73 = 12.1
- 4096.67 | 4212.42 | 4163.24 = 9.2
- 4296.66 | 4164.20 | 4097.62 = 9.6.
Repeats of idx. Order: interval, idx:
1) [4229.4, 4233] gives -1.2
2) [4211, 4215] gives -2.0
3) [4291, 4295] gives -1.2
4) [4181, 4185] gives -1.3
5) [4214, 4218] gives -1.8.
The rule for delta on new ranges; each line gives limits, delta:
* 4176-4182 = 0.34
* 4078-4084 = 0.63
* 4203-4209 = 1.24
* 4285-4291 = 0.84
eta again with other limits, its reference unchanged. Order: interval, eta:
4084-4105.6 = 4101.39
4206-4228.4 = 4225.04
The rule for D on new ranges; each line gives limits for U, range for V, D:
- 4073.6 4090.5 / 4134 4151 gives 0.39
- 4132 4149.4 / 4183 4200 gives 0.36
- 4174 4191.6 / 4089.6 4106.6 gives 0.41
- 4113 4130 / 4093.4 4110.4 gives 0.41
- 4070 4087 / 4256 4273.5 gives 0.36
